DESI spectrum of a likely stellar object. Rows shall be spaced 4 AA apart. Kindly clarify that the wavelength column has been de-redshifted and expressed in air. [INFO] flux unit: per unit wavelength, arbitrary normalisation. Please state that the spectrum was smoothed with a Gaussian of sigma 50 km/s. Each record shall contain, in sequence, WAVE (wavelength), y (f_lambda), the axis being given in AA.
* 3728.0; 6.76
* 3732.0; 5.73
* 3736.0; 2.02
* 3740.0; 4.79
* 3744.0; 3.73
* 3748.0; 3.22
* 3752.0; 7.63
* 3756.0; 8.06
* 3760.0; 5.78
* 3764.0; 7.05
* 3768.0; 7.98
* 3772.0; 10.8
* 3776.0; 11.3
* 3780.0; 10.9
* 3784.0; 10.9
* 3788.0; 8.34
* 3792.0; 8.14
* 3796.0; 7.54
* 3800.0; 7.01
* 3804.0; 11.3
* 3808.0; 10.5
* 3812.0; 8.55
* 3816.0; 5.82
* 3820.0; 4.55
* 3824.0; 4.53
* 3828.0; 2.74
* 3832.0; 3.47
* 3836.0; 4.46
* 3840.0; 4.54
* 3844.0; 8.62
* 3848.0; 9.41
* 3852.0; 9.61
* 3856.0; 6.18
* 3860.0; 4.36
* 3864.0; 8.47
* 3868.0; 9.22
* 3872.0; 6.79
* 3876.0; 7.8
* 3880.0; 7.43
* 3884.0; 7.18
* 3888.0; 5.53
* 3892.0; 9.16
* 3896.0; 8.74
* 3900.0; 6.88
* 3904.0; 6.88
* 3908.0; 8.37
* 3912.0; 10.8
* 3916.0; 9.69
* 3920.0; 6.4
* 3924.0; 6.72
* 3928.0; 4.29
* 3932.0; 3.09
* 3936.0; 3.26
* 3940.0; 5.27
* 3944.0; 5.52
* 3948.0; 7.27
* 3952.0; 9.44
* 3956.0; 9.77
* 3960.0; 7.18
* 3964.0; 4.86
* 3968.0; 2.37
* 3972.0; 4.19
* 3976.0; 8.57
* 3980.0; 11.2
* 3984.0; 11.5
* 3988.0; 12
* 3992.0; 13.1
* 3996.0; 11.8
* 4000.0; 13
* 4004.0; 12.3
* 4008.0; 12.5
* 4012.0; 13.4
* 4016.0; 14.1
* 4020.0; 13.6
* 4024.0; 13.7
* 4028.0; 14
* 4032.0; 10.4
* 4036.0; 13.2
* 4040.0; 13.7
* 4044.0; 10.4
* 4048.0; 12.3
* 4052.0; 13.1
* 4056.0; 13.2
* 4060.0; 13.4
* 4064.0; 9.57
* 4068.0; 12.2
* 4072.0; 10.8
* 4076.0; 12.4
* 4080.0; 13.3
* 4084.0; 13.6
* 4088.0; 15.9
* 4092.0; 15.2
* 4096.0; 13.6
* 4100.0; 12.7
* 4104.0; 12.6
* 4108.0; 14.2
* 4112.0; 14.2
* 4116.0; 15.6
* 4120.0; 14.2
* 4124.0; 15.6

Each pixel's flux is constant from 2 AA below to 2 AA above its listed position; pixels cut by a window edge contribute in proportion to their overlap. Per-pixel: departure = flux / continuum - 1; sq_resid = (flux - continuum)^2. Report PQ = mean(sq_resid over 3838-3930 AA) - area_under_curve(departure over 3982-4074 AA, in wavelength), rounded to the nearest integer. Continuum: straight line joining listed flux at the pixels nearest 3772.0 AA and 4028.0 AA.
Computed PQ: 35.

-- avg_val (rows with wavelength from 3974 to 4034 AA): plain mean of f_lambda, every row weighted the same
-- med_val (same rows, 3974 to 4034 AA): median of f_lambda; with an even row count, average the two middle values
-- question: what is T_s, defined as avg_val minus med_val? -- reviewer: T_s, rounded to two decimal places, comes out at -0.16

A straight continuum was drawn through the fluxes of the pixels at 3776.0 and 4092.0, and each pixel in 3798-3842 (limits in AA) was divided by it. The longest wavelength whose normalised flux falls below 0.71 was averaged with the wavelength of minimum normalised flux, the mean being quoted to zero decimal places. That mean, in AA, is 3834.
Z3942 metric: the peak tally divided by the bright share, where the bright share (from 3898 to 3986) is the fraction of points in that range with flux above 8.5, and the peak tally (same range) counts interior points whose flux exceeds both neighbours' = 9.4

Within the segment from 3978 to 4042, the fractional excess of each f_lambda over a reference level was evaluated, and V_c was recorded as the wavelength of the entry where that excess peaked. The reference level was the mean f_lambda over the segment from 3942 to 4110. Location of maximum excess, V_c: 4016.0 AA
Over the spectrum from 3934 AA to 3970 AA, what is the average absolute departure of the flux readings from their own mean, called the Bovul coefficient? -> 2.1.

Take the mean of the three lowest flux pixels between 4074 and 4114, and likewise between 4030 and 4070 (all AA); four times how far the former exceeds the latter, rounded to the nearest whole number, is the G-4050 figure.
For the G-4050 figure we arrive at 10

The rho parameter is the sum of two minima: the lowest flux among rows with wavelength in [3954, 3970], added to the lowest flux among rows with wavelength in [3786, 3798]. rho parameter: 9.9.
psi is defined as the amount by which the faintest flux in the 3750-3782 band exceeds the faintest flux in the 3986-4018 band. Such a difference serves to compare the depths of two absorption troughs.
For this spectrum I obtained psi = -6.0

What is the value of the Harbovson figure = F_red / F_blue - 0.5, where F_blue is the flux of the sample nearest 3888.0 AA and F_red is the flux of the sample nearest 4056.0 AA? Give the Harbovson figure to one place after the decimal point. 1.9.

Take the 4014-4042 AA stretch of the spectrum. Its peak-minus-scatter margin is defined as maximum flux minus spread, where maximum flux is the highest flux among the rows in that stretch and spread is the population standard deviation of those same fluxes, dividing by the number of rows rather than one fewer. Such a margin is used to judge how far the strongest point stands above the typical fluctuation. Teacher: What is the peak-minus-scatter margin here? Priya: 12.9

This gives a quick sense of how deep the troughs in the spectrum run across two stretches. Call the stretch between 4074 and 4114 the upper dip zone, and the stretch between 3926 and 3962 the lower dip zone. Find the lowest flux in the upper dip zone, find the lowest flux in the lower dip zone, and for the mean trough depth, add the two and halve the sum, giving 7.7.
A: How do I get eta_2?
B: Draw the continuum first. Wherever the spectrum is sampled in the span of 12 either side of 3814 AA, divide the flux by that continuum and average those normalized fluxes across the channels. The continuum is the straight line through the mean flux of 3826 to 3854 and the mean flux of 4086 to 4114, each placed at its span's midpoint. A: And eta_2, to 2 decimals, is 1.44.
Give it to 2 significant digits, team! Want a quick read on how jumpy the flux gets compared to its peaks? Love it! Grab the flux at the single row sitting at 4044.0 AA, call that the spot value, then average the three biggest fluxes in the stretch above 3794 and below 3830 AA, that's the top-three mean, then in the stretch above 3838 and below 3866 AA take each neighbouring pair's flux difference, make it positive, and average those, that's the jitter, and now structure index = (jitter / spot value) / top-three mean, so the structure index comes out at 0.023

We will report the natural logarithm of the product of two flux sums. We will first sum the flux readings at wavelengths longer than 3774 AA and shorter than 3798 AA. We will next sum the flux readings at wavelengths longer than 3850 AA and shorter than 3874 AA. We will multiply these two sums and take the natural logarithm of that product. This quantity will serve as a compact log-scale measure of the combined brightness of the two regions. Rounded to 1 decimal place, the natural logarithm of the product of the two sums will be 7.8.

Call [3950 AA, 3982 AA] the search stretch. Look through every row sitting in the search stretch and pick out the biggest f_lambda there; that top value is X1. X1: 11.2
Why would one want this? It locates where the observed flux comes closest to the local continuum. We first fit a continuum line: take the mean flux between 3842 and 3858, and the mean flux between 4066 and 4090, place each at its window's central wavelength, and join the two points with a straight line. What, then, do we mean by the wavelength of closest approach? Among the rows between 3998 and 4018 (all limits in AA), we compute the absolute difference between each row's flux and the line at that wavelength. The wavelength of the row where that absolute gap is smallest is 4004.0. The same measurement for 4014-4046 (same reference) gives 4036.0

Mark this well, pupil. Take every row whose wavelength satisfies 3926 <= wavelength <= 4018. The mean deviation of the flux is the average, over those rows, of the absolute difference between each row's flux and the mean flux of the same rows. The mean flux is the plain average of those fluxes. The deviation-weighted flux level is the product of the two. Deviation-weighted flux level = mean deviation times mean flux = 30.1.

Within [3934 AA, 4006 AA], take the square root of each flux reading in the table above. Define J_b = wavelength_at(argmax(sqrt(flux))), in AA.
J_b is 3992.0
